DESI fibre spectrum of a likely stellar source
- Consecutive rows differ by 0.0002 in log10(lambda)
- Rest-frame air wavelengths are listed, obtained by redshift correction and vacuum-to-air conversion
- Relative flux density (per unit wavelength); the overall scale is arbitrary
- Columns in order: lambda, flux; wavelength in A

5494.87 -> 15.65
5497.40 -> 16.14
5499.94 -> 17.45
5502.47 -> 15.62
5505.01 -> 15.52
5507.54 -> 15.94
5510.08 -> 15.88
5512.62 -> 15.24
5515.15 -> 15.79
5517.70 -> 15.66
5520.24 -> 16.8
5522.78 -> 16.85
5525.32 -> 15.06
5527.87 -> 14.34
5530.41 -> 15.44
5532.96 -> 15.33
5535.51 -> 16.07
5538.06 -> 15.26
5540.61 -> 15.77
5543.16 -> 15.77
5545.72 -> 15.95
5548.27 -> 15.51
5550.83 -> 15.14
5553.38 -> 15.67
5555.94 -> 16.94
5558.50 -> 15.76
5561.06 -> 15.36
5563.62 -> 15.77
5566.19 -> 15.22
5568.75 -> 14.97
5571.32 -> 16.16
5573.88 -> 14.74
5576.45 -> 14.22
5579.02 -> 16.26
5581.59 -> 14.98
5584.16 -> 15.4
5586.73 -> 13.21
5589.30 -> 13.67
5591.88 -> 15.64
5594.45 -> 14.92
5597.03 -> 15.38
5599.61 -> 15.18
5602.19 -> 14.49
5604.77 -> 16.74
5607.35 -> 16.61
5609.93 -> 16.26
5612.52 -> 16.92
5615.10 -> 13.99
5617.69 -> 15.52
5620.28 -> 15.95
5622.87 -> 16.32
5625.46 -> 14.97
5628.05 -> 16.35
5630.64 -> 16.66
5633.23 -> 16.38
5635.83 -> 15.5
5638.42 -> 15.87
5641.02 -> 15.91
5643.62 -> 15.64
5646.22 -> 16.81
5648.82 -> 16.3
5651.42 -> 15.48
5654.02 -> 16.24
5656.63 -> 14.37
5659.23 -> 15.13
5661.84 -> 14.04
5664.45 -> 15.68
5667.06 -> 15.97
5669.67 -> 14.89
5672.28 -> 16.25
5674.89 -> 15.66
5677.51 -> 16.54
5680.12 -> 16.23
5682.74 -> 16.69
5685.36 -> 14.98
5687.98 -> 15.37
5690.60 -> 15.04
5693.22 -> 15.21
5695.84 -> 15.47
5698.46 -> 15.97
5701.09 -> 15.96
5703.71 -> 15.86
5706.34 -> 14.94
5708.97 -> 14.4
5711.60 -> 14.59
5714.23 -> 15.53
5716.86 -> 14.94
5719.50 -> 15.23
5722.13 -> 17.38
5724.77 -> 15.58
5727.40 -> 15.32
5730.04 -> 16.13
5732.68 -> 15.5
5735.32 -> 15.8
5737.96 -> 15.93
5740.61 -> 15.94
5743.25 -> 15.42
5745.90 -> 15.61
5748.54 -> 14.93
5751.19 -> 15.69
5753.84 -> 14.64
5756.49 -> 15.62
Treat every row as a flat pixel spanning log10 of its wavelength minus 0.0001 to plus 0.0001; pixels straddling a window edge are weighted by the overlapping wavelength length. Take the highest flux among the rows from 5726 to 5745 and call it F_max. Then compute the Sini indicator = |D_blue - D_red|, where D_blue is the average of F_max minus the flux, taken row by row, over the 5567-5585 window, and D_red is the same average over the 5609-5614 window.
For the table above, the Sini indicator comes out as 1.3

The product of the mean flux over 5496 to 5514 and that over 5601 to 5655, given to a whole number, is 255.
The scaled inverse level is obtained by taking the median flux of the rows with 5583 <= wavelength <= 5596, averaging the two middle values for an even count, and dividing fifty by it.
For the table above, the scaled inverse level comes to 3.35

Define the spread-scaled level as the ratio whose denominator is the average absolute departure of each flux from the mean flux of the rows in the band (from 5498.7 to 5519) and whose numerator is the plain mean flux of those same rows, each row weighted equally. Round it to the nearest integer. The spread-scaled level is 39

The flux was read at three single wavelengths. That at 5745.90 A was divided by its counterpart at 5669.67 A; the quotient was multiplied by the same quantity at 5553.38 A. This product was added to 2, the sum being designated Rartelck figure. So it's 18.4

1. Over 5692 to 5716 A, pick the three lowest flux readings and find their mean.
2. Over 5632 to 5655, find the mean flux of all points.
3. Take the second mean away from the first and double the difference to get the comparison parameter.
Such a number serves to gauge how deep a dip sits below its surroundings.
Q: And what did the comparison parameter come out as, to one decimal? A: -2.7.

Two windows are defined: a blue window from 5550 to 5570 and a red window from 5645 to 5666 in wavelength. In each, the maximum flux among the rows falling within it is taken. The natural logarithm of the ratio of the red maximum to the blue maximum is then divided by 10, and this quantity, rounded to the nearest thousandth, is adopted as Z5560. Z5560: -0.001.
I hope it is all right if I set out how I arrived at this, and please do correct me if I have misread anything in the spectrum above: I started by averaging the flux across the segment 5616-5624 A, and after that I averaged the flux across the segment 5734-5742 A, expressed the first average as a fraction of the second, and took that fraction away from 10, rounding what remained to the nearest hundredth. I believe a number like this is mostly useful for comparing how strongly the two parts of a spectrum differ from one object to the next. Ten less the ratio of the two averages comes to 9.00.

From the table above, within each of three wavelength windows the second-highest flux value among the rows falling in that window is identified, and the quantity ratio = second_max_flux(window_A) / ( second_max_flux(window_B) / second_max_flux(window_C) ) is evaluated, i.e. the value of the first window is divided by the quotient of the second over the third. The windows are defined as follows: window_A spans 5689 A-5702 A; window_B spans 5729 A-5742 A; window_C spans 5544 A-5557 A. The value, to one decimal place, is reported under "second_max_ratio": 16.0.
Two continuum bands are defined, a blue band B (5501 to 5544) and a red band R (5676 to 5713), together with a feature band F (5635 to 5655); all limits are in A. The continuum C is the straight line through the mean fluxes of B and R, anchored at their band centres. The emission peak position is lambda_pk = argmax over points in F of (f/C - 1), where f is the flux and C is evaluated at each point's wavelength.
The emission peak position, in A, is 5646.22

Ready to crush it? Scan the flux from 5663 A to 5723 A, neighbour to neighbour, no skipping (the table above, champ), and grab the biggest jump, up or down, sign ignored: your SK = 2.15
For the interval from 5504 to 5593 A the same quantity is 2.19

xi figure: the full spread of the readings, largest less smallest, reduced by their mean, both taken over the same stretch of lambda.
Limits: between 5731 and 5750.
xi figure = -14.6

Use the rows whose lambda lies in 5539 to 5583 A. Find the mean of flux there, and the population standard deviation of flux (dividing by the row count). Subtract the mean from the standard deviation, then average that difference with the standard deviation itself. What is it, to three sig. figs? -7.15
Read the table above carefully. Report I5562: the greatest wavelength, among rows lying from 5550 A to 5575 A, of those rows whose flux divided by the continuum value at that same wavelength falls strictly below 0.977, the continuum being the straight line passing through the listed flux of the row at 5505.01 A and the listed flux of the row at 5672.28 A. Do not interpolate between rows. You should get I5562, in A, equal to 5573.88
